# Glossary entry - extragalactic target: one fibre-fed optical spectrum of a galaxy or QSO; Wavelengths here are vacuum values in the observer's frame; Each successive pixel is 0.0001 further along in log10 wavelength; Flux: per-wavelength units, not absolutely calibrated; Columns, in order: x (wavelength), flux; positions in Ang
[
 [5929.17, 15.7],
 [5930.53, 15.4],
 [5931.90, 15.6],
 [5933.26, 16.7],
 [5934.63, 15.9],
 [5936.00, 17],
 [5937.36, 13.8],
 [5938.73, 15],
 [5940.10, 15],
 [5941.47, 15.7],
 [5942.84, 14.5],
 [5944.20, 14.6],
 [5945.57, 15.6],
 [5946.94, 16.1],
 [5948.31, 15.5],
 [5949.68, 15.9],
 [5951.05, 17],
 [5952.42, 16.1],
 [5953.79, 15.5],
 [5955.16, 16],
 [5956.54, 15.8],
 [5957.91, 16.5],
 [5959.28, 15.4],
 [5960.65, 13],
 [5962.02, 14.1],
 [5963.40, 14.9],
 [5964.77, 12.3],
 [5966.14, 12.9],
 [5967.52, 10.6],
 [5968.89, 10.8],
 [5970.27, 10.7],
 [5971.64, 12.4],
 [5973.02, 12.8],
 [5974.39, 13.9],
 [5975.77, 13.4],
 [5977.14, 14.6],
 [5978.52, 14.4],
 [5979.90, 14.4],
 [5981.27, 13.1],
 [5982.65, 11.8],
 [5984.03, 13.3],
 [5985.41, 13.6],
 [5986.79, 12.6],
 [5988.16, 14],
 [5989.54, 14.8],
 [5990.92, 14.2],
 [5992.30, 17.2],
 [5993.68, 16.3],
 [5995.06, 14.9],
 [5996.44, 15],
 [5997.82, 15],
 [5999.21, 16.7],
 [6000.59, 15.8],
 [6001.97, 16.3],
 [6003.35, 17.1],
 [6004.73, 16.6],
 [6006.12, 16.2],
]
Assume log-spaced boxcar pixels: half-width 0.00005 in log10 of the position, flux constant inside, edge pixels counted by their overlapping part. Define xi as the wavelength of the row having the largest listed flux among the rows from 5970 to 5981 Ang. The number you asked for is 5977.14 Ang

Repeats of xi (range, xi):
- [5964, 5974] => 5966.14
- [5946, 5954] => 5951.05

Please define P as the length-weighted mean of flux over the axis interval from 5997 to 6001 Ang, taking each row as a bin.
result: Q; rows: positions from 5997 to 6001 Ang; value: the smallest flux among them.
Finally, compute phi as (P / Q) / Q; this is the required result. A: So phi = 0.070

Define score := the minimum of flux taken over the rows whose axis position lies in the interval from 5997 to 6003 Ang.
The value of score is 15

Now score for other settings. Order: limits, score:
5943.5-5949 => 14.6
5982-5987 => 11.8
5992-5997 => 14.9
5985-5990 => 12.6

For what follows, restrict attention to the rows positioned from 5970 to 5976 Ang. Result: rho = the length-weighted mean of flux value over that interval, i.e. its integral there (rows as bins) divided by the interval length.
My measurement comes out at 12.7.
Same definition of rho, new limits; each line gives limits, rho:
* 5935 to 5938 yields 15.5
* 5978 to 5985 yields 13.4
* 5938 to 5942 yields 15.2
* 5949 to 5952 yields 16.4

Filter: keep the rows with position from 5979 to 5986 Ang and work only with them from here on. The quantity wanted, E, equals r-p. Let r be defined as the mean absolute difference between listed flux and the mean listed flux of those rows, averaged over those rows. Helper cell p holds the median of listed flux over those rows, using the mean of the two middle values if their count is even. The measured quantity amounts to -12.7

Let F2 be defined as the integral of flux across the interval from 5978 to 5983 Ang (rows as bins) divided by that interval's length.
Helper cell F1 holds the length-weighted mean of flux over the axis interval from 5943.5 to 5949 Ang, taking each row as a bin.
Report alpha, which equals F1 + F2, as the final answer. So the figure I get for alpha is 29.0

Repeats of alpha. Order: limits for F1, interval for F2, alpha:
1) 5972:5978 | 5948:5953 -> 29.8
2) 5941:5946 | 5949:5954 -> 31.3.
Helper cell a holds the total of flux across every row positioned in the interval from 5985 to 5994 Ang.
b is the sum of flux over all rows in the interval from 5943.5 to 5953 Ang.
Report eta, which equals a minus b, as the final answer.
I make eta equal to -8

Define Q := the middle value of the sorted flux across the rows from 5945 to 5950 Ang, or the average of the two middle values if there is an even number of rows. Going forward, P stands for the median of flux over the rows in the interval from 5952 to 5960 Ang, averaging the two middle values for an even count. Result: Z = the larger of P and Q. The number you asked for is 15.9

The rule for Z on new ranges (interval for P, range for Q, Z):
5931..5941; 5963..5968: 15.6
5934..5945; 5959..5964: 15.0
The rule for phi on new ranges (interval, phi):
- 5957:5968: 0.123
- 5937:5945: 0.078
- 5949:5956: 0.067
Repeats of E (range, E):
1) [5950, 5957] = -15.6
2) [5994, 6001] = -14.4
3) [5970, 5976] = -11.9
